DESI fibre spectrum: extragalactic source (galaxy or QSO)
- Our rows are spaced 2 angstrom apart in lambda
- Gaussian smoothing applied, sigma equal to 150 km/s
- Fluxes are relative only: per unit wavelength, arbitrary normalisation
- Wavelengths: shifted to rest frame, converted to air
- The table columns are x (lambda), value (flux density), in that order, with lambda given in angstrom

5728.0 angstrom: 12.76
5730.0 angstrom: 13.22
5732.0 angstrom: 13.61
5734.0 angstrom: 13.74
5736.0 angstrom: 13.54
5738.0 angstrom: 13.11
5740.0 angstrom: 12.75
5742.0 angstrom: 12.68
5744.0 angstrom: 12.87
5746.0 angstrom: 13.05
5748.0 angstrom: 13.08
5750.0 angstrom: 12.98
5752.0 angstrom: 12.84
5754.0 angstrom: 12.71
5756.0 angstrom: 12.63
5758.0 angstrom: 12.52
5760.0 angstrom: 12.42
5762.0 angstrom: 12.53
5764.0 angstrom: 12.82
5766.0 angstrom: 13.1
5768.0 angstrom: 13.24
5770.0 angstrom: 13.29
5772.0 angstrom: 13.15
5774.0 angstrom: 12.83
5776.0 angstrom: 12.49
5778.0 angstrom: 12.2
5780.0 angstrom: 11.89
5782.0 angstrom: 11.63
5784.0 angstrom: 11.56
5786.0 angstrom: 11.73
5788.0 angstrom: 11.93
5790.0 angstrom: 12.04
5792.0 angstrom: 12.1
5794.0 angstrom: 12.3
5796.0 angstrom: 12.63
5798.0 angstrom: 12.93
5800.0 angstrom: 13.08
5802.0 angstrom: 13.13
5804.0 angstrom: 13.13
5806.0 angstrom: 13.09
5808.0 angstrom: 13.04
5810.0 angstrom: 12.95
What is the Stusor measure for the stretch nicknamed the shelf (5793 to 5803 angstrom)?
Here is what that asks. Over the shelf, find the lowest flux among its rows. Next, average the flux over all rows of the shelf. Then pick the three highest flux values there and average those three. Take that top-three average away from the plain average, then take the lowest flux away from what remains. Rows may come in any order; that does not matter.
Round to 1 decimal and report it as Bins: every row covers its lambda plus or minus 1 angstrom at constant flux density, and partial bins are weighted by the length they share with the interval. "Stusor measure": -12.5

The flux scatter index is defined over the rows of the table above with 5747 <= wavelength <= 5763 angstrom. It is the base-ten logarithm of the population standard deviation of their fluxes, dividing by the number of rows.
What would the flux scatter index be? -0.66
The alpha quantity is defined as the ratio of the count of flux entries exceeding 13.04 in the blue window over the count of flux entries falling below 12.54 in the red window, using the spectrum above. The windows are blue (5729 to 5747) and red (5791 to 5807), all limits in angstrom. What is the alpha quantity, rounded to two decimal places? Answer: 3.00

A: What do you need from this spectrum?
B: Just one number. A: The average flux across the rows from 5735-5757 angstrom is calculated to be 12.93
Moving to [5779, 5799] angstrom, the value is 12.07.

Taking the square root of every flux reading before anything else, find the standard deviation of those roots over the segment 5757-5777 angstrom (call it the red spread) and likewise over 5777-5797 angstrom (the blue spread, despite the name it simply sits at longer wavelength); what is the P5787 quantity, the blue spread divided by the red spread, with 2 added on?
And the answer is 3.0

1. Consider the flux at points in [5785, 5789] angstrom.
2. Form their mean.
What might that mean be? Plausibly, 11.8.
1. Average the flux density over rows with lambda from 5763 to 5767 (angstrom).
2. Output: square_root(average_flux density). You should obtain 3.60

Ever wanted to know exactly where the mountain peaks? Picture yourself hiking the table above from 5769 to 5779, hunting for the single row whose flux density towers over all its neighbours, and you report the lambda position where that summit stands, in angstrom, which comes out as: 5770.0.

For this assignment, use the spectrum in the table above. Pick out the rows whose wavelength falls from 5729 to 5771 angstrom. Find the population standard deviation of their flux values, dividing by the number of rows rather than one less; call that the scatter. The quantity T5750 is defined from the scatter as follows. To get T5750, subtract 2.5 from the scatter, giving -2.14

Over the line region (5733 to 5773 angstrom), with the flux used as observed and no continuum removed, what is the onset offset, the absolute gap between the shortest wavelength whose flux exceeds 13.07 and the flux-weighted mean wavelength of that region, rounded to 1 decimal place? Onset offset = 18.9 angstrom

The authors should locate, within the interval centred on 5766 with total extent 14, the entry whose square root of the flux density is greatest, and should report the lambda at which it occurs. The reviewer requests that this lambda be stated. 5770.0 angstrom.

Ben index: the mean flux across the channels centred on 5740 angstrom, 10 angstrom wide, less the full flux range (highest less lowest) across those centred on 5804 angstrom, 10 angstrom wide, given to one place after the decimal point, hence 12.9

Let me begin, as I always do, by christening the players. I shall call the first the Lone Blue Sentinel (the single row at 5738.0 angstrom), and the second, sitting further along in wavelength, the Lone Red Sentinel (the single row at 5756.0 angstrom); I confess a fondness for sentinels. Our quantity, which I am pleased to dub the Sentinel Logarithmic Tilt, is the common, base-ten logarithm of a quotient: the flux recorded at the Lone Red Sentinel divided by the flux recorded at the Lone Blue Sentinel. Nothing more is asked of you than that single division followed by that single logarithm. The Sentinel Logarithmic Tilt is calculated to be -0.016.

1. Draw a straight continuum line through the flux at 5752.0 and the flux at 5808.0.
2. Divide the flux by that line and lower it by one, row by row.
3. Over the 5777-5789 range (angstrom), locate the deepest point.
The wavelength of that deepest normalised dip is 5784.0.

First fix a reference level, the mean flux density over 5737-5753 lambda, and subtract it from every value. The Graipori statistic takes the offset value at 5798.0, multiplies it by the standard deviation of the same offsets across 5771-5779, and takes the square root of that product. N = 0.06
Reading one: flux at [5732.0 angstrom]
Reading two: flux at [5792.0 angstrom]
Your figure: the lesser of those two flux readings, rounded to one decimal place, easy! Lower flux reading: 12.1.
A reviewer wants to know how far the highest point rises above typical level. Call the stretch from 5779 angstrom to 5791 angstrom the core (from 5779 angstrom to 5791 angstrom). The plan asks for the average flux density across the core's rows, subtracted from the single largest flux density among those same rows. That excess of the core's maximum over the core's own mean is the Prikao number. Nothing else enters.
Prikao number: 0.24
